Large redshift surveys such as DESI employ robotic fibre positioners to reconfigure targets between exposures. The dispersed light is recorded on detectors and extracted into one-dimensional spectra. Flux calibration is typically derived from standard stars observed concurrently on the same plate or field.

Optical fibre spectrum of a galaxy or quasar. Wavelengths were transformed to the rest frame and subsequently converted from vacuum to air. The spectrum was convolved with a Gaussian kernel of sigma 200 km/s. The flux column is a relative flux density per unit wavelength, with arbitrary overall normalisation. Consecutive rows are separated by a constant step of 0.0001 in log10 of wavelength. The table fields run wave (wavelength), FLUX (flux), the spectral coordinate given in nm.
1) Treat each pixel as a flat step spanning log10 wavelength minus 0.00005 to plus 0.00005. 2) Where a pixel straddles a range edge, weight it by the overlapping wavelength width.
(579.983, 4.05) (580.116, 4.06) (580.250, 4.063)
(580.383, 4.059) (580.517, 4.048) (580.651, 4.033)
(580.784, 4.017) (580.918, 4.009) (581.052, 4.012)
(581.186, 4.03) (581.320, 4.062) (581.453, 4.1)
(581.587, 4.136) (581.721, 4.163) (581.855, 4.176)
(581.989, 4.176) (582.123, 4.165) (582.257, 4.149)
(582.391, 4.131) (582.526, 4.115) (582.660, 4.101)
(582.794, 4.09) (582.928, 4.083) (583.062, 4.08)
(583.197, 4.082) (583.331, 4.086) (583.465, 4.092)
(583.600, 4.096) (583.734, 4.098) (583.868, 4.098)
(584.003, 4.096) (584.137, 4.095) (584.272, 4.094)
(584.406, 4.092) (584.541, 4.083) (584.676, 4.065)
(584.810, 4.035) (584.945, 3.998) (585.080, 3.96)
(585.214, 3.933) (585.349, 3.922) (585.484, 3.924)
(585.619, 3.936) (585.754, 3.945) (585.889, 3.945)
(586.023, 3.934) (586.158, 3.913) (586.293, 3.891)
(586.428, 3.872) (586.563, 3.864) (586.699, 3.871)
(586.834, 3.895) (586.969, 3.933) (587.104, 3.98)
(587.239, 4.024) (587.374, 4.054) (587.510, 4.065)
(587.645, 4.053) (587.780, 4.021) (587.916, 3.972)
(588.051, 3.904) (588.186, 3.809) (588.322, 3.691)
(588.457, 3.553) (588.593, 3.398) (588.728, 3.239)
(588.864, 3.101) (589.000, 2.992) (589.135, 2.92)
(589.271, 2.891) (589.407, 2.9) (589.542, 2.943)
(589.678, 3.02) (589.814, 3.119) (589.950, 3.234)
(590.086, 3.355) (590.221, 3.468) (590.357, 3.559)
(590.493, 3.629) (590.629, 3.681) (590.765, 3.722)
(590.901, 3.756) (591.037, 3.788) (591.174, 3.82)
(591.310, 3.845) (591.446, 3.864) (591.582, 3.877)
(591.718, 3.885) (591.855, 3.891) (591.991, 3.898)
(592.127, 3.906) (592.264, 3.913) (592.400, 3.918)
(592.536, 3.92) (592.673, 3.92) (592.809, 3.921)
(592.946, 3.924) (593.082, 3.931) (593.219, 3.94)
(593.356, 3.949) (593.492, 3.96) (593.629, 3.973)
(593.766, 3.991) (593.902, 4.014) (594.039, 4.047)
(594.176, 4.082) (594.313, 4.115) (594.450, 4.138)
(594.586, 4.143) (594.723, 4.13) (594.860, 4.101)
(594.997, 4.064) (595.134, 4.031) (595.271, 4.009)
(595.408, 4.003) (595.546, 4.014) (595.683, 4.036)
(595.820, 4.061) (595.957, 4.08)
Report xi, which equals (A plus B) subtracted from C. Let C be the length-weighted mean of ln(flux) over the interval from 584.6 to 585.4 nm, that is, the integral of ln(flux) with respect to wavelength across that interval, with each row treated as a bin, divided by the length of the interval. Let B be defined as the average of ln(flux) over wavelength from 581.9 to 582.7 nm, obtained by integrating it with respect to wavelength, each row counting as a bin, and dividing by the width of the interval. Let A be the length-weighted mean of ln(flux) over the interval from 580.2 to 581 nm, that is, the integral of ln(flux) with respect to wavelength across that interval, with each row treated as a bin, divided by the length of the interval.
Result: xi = -1.4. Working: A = 1.40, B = 1.42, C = 1.38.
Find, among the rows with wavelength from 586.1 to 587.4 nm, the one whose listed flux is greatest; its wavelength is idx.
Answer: 587.374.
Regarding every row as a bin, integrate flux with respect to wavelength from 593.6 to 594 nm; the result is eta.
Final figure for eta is 1.60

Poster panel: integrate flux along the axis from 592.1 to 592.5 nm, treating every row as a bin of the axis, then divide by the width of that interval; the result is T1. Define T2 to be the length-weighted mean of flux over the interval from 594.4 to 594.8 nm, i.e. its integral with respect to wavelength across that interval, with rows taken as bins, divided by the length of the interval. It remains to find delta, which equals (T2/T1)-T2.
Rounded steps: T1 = 3.92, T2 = 4.14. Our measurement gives -3.09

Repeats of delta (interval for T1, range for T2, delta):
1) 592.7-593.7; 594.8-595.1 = -3.04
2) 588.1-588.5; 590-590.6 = -2.56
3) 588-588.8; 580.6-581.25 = -2.90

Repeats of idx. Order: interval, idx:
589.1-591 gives 590.901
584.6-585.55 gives 584.676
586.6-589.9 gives 587.510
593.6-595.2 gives 594.586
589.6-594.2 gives 594.176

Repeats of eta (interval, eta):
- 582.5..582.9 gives 1.64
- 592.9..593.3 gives 1.57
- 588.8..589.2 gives 1.20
